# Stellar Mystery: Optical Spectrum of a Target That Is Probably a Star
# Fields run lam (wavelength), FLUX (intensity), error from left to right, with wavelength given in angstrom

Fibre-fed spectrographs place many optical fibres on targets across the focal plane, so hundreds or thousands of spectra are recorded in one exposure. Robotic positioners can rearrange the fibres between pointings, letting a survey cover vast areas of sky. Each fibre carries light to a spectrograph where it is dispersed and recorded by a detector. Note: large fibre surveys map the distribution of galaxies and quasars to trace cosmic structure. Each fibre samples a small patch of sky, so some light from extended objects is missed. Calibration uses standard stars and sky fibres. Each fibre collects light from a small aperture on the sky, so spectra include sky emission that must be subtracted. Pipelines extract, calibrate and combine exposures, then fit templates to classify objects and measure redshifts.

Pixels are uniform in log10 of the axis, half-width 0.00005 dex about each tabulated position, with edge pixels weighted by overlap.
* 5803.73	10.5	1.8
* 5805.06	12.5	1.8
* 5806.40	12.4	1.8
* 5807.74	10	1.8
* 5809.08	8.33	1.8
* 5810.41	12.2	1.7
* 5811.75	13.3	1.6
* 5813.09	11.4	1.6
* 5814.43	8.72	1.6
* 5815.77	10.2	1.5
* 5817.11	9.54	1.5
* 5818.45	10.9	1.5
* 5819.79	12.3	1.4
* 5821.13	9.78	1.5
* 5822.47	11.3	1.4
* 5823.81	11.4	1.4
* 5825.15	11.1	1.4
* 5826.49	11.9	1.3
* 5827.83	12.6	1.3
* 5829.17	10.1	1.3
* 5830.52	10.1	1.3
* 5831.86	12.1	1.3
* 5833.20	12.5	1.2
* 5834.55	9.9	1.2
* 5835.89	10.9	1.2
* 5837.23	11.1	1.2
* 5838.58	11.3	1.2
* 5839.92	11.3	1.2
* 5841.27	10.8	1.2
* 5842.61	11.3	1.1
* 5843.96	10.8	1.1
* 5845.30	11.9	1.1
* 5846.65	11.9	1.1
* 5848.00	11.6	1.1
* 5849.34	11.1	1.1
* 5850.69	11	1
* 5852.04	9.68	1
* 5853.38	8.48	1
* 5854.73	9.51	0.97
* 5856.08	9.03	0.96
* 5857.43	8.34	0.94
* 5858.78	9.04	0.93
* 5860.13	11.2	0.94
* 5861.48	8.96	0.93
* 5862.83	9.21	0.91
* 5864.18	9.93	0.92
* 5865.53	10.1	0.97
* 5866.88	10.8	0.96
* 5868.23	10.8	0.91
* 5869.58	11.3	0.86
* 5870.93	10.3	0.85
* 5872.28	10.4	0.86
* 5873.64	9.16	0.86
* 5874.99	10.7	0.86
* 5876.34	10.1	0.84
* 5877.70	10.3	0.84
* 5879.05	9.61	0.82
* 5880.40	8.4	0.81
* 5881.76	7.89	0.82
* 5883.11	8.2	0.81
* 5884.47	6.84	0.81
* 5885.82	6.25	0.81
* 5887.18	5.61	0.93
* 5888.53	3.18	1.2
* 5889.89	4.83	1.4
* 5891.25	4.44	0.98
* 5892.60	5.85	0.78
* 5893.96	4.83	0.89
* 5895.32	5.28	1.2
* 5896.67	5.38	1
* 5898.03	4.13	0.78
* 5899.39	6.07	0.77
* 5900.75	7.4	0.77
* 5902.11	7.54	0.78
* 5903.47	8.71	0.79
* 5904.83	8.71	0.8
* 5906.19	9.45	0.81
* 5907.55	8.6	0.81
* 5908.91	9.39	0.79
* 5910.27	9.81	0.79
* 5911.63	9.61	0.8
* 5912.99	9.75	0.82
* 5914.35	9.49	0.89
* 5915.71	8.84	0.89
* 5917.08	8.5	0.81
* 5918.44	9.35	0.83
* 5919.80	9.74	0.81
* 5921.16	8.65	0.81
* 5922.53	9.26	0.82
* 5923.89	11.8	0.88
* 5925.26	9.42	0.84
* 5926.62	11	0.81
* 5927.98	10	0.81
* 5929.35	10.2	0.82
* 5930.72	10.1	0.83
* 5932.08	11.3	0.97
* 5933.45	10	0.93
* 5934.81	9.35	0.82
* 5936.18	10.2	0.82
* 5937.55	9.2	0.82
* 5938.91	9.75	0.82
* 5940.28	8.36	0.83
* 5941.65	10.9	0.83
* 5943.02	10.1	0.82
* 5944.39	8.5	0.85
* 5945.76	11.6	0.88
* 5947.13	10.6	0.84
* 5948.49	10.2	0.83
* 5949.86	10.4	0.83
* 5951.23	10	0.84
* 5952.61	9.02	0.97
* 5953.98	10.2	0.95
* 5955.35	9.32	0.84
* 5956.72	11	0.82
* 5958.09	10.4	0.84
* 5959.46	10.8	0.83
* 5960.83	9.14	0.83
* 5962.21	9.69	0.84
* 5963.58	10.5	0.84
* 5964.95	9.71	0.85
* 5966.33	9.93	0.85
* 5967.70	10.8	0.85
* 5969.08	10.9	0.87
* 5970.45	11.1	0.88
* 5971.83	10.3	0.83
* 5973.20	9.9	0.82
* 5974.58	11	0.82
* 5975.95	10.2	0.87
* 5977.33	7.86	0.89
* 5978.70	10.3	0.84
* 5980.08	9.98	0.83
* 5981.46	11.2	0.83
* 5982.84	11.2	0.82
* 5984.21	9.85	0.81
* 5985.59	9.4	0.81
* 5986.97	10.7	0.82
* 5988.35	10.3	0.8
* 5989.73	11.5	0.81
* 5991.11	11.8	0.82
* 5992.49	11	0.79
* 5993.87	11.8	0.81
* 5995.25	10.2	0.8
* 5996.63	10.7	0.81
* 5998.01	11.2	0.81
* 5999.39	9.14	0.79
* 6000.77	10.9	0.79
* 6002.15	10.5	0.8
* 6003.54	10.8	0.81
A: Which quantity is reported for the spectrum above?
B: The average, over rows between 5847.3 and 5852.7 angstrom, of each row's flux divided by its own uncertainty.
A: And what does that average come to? 10.3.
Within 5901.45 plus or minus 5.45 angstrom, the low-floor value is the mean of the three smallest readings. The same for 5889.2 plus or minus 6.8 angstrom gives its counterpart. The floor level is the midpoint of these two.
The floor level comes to 4.7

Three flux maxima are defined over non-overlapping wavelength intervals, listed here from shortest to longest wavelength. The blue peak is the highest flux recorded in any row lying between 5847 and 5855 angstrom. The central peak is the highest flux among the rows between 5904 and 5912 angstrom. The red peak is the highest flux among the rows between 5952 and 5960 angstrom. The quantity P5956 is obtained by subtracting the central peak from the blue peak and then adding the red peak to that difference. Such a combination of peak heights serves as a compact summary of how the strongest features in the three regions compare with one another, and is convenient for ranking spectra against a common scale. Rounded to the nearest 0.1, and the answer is 12.8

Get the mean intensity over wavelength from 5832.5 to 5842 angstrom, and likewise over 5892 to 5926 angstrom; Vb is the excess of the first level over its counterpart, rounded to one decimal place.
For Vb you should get 2.9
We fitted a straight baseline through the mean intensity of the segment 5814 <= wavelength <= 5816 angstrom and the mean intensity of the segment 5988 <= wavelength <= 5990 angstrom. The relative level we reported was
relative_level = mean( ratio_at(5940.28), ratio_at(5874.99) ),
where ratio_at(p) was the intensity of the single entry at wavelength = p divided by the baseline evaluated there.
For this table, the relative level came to 0.94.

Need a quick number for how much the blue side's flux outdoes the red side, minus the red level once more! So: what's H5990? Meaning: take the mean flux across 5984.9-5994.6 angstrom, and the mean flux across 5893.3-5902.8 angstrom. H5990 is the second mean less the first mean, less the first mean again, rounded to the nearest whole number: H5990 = -16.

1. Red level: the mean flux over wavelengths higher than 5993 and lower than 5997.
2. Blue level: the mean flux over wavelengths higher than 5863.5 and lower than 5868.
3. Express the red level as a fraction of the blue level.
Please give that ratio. 1.06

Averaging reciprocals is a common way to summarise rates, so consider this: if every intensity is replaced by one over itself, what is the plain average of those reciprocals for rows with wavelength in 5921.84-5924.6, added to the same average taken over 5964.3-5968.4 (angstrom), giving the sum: 0.195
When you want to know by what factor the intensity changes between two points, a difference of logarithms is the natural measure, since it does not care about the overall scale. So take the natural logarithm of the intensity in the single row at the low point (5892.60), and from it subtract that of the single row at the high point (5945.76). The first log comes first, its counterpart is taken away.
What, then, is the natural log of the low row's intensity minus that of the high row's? -0.7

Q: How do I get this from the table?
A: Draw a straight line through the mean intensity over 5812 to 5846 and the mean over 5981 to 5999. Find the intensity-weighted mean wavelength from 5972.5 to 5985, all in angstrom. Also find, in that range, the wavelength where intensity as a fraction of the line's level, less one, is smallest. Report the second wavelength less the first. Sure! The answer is -1.4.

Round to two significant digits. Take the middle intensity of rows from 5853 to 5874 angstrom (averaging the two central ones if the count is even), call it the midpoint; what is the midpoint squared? 94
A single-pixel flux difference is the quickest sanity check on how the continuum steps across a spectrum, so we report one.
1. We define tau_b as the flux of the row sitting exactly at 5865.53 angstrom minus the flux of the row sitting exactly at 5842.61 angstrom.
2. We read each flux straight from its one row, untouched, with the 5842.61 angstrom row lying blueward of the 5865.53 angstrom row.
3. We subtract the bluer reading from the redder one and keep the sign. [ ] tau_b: -1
